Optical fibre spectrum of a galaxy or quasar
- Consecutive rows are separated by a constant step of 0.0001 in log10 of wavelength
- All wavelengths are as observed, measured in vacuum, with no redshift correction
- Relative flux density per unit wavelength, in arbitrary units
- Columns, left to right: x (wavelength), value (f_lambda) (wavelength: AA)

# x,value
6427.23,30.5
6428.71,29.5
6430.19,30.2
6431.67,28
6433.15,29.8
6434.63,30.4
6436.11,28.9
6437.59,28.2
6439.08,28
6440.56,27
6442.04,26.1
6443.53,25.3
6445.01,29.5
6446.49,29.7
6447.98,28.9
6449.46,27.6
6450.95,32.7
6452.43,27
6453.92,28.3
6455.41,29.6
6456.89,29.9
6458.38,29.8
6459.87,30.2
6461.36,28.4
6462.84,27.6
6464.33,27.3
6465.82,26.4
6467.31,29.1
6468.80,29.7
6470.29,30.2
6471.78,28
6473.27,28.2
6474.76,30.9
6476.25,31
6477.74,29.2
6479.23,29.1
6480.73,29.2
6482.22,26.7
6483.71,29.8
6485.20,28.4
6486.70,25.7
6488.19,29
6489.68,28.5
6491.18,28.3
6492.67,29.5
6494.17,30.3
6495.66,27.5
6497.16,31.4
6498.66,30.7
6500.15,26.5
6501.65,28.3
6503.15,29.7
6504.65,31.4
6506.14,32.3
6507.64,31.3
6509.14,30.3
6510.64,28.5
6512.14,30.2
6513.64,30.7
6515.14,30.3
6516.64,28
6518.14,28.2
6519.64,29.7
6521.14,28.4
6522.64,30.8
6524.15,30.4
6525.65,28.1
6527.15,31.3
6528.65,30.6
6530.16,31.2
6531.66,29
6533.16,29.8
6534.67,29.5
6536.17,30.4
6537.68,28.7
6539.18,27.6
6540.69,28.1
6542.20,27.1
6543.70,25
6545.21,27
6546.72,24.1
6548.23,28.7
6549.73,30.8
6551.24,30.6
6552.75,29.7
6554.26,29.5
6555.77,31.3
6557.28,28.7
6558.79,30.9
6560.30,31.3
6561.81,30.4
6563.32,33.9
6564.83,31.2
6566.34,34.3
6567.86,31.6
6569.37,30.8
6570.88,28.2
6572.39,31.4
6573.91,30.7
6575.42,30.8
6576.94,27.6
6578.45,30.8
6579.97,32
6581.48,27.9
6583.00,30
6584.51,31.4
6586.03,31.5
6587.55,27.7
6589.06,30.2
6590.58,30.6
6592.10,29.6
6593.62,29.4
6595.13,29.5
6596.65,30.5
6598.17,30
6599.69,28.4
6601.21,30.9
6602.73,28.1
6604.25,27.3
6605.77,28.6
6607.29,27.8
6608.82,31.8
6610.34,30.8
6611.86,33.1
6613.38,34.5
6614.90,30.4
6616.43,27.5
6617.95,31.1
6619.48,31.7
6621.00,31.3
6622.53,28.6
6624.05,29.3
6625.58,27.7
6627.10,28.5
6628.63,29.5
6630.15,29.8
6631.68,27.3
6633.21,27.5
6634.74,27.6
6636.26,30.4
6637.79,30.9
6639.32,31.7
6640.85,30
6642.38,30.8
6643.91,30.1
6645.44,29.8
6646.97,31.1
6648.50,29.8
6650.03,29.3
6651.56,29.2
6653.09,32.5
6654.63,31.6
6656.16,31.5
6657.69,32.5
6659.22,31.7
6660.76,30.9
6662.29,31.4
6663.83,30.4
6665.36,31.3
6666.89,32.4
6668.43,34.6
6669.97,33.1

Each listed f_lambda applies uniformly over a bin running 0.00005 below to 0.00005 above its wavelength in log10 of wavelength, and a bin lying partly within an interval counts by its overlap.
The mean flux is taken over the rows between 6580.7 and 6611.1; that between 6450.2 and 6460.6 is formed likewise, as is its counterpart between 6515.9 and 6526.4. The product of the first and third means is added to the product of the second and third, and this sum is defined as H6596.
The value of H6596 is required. 1723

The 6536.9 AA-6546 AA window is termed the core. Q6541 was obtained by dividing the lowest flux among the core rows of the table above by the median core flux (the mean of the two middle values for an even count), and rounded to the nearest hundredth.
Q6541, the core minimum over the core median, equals 0.91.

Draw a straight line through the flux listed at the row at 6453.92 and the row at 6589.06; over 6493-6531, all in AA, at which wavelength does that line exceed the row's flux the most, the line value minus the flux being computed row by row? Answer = 6500.15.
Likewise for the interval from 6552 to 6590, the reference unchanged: 6587.55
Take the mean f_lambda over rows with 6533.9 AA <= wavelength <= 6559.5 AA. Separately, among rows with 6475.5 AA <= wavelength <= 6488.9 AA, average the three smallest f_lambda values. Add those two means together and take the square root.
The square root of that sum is 7.46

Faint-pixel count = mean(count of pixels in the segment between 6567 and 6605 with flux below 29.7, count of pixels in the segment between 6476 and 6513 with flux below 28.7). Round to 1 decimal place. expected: 9.5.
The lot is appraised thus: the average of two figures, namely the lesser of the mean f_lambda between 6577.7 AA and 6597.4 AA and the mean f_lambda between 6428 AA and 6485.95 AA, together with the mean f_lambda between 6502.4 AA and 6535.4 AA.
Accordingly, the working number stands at 29.4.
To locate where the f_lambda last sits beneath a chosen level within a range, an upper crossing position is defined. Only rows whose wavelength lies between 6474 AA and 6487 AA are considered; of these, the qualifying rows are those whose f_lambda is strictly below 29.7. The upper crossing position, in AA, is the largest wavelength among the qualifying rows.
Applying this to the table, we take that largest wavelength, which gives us 6486.70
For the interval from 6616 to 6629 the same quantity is 6628.63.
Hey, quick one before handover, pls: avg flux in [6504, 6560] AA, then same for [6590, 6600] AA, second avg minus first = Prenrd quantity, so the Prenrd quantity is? 0.3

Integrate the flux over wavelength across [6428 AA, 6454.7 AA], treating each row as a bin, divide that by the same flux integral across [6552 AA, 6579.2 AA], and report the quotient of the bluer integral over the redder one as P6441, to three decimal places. 0.914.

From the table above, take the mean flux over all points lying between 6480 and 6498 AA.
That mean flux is 28.7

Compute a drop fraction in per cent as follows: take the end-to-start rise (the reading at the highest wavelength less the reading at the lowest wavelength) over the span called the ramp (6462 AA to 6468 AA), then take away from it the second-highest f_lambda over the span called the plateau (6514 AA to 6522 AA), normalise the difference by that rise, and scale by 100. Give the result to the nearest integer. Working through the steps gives -1880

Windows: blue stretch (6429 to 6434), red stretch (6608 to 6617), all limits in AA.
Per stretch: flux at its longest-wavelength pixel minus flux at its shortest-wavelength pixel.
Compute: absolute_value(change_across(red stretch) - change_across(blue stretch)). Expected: 3.9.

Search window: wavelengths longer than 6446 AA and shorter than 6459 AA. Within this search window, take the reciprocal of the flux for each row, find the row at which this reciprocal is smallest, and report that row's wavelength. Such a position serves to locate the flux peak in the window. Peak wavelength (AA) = 6450.95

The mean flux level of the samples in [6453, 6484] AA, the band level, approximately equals 29.0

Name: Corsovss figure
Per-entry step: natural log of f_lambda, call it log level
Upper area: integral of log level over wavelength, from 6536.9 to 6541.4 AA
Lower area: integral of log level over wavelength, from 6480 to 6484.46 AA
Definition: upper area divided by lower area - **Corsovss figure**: 1.00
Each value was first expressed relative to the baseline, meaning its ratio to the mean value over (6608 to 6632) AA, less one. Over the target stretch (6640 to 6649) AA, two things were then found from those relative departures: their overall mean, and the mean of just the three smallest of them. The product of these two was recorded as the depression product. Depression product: 0.0000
